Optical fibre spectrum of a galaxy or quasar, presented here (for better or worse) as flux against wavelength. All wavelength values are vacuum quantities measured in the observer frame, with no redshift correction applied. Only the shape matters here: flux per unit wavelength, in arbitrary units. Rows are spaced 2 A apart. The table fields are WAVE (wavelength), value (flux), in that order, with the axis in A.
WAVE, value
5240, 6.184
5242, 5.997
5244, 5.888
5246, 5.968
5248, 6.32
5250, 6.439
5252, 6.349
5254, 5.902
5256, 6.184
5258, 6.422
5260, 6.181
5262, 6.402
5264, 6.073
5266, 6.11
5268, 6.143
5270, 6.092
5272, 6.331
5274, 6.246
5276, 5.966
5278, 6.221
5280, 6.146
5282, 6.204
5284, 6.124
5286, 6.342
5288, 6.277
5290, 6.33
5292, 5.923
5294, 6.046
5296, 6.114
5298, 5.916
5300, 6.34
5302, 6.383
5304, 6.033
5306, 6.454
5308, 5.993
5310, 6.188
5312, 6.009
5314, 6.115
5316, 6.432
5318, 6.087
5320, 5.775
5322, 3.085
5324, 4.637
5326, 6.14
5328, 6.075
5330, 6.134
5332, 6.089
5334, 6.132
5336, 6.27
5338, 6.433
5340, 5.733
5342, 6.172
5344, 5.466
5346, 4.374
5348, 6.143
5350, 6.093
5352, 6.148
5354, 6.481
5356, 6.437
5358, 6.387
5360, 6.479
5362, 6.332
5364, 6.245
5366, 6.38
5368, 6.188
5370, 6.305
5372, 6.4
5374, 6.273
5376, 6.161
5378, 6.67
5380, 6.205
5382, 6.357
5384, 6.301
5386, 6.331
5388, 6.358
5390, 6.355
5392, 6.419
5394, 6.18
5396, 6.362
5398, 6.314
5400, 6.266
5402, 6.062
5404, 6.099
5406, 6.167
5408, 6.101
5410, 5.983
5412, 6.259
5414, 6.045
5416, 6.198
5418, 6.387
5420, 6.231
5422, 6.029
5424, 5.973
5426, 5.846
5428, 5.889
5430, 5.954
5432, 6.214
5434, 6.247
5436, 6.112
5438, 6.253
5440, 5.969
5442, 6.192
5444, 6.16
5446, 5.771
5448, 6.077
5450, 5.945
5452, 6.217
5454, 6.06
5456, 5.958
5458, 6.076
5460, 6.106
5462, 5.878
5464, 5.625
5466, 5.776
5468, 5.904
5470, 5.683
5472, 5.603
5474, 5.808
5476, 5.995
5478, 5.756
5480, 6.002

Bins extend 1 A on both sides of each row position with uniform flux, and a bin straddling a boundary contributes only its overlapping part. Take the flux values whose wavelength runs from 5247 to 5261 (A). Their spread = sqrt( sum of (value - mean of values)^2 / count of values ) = 0.17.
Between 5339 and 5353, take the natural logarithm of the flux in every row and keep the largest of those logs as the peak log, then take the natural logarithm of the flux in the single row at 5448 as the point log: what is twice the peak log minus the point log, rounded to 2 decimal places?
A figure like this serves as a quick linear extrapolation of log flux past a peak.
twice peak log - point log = 1.84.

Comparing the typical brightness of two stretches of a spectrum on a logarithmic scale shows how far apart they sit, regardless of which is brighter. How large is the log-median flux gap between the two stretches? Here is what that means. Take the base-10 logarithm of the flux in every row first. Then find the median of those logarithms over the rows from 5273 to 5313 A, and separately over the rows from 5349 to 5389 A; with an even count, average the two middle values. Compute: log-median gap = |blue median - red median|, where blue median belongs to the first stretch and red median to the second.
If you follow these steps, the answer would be 0.0114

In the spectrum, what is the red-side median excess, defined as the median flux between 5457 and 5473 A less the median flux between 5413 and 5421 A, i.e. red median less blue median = -0.4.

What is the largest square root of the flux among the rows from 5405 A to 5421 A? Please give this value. 2.53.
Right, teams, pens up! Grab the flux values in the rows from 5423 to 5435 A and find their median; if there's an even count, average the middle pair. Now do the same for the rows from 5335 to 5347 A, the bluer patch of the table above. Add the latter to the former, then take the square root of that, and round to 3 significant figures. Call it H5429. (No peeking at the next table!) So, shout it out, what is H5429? 3.45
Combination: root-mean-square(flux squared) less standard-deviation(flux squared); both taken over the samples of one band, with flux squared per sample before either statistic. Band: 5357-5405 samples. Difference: 38.3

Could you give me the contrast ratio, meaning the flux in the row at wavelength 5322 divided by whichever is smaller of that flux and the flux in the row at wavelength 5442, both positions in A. 1.00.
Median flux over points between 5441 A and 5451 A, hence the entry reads 6.08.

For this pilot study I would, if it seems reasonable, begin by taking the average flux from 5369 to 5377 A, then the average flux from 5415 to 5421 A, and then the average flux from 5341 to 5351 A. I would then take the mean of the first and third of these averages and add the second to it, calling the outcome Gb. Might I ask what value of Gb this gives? 12.2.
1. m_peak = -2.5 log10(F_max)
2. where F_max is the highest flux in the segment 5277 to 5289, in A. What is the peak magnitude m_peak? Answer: -2.01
